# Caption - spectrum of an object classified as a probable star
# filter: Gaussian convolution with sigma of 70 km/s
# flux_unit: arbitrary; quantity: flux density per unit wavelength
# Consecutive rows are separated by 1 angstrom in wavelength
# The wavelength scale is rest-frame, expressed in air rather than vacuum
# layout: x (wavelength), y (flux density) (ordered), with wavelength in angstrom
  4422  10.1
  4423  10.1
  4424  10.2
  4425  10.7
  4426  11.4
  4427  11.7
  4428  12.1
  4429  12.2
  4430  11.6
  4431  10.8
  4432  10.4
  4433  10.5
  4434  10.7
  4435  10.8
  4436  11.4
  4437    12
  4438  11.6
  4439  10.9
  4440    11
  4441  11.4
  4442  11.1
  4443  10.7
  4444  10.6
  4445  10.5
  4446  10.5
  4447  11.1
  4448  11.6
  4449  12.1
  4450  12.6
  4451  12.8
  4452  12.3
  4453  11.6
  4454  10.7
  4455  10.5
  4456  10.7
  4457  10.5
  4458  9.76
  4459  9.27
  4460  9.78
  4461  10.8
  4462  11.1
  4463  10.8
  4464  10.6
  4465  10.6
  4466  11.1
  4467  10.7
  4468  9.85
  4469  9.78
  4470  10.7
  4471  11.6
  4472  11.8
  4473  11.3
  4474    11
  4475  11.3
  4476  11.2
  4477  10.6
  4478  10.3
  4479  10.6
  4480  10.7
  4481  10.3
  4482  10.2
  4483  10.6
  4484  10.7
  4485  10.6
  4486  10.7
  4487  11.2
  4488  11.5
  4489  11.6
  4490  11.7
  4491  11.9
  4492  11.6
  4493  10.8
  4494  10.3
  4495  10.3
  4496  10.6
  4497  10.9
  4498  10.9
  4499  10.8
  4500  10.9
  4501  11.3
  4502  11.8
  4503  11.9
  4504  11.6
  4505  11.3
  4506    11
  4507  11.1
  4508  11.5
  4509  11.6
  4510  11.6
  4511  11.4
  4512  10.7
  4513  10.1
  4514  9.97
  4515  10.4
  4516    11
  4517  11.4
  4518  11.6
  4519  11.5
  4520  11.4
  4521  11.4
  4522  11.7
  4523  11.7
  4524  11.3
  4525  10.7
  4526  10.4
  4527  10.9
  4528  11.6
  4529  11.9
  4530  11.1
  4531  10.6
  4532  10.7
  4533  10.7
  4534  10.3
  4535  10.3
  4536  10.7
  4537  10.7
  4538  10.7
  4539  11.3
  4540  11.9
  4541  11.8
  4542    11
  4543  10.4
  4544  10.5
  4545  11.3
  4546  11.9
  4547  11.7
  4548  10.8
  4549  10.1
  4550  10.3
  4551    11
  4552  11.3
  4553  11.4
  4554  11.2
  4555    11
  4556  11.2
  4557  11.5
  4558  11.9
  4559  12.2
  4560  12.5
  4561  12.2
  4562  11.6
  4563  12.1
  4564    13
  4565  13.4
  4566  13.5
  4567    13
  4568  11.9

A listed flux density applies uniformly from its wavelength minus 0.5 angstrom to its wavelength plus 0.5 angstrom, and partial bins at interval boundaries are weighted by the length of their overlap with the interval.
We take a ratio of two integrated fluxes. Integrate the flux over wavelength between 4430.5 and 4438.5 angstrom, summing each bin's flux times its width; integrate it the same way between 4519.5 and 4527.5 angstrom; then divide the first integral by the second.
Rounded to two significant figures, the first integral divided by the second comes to 0.99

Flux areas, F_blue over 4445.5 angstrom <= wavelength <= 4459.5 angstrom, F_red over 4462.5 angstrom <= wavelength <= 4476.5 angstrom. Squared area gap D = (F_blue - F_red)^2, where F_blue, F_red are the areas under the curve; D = 14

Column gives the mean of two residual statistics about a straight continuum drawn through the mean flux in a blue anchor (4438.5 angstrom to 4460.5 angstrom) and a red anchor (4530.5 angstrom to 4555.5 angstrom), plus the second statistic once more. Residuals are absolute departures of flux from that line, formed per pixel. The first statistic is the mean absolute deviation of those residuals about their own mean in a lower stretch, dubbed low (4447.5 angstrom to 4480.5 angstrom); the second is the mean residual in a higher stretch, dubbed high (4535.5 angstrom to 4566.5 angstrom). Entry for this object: 1.35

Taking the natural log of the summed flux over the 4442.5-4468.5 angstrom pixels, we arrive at 5.65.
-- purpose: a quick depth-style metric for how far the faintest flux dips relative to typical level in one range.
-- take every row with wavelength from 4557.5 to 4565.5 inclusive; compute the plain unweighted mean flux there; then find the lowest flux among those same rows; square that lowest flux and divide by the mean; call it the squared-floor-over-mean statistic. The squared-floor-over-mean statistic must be 10.9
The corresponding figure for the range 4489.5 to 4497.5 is 9.6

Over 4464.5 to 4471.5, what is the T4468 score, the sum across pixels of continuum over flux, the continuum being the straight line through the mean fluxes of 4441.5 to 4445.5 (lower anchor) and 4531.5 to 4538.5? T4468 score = 7.1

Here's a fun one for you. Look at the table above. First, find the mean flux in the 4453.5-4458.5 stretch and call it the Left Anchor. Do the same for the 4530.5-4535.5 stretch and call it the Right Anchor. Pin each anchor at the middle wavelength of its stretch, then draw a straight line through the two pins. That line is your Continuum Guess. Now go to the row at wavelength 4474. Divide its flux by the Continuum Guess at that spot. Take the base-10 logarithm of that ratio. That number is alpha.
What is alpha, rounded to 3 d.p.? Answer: 0.022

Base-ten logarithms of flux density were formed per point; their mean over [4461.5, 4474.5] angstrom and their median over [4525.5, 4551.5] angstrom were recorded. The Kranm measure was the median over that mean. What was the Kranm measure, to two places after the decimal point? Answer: 1.00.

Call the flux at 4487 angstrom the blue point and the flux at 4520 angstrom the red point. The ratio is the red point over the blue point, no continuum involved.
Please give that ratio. 1.02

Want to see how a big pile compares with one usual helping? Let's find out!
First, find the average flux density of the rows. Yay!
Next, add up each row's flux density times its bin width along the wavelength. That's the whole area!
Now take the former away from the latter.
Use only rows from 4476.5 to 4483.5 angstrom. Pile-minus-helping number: 63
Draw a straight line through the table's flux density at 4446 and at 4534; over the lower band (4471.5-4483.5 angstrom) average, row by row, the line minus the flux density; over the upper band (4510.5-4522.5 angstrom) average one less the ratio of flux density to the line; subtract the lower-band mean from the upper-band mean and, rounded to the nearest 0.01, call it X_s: 0.33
